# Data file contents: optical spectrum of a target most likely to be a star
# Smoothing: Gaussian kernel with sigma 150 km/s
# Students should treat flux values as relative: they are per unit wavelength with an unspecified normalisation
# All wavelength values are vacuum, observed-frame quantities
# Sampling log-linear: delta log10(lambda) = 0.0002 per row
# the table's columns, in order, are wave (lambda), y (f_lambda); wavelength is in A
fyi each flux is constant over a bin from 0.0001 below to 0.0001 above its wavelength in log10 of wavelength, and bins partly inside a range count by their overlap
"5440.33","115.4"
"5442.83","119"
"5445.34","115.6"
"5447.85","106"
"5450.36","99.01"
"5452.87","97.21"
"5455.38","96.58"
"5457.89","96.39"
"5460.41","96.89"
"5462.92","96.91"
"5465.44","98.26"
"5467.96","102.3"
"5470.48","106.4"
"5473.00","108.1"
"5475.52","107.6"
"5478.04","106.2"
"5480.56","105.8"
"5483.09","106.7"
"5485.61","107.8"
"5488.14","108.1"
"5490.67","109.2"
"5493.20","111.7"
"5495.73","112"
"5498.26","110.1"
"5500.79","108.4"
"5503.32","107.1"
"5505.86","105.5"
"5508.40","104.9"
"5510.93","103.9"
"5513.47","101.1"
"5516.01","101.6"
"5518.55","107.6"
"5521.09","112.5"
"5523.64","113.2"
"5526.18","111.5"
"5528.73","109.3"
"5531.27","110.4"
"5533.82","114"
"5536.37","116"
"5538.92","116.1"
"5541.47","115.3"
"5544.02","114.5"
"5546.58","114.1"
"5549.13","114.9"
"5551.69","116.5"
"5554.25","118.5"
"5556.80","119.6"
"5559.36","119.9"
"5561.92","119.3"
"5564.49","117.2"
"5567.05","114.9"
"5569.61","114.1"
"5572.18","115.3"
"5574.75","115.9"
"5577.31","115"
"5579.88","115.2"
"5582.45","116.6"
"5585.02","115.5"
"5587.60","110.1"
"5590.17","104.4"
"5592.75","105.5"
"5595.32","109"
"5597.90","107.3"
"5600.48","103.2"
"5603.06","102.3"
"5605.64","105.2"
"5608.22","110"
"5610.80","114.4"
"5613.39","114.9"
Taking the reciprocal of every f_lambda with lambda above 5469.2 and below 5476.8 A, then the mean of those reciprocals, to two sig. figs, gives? 0.0093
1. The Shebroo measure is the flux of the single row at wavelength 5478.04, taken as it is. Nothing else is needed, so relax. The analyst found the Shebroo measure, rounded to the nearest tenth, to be 106.2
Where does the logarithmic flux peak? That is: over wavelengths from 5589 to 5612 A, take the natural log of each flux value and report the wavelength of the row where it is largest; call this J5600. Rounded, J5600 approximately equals 5610.80 A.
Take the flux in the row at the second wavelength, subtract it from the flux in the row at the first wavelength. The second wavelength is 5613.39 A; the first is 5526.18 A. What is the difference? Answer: -3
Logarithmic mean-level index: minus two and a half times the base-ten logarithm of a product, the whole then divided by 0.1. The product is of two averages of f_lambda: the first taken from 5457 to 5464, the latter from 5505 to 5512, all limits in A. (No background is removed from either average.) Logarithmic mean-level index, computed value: -100.1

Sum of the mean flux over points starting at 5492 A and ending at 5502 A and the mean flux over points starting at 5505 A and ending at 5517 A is 214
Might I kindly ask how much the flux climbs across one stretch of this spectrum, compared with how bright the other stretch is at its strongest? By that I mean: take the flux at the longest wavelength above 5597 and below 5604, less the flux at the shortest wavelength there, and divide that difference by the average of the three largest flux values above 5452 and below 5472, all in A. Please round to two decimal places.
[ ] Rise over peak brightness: -0.05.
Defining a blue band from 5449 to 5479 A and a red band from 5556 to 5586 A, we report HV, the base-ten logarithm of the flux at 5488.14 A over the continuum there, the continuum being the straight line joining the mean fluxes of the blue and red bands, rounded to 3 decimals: 0.015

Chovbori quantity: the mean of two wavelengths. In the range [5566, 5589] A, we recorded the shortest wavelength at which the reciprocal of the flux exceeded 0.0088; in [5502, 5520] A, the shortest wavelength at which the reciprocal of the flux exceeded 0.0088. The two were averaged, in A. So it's 5545.5 A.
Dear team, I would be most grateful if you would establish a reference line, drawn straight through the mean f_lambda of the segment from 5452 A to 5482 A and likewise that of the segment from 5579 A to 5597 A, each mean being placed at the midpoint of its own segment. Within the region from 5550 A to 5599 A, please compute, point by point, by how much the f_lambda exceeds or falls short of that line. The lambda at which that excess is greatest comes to 5559.36 A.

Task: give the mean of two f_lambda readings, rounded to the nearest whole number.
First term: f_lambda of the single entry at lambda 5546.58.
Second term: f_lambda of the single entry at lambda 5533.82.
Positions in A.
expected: 114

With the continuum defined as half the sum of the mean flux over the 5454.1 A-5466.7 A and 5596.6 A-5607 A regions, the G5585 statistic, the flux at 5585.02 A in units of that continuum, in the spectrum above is 1.15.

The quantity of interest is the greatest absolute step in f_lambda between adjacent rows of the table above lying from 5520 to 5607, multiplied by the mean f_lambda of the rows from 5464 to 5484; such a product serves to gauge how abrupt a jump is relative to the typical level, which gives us 599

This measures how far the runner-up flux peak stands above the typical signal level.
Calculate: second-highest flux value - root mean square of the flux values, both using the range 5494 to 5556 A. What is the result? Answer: 5.6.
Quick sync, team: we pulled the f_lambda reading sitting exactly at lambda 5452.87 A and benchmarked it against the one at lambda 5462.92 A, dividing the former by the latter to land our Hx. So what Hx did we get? 1.00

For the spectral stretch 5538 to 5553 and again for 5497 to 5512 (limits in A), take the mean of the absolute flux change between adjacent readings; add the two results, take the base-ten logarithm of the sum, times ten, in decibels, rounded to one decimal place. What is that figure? 3.3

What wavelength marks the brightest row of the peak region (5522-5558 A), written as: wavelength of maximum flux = 5556.80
